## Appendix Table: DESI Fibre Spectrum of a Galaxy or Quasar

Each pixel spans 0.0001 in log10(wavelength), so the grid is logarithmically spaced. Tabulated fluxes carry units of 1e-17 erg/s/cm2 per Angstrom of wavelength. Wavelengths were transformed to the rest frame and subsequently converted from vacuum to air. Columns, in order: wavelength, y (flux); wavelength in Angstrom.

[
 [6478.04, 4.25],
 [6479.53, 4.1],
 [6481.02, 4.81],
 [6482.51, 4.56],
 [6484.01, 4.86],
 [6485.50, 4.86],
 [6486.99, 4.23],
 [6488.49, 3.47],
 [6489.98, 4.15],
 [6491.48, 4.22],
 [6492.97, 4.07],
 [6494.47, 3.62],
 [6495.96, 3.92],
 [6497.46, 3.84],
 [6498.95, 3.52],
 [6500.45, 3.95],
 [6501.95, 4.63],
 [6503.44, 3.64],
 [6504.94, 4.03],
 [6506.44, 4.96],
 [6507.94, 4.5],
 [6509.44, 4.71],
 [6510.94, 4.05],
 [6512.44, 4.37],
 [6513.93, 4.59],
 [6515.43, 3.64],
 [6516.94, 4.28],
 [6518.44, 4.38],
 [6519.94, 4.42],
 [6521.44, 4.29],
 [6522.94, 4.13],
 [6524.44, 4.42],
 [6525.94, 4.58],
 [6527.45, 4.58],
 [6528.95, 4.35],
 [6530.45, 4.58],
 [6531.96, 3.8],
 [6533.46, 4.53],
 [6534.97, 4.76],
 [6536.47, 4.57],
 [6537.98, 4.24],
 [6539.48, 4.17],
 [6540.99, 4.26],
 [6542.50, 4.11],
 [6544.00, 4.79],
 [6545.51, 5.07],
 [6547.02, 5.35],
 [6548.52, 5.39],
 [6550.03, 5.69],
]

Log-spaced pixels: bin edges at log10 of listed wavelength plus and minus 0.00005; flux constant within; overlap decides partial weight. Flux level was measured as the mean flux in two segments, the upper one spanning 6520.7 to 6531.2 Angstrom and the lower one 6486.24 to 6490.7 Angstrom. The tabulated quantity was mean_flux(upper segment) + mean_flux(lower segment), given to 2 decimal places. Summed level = 8.37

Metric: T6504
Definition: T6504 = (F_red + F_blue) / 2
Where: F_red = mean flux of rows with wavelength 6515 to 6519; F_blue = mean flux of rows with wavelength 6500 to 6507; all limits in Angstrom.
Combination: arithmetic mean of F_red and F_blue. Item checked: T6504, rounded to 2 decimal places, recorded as 4.17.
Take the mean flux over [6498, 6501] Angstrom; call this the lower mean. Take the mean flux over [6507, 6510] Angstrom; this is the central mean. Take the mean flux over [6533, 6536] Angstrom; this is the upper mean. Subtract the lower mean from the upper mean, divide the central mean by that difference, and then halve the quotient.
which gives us 2.5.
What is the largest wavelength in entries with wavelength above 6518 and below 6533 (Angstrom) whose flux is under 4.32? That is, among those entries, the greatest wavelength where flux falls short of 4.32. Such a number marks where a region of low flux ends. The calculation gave 6531.96 Angstrom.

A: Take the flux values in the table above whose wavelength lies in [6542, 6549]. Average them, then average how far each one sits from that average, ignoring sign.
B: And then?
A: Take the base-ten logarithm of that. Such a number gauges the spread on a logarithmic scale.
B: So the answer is -0.40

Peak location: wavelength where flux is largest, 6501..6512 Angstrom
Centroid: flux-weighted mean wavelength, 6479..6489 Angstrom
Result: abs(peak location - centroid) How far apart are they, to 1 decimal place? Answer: 22.6 Angstrom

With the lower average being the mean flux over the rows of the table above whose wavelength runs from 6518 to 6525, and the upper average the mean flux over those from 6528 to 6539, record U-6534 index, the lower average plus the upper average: 8.7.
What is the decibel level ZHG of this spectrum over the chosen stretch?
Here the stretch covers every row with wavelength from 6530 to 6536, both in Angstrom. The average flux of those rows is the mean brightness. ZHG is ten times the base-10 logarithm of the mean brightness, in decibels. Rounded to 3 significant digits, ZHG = 6.45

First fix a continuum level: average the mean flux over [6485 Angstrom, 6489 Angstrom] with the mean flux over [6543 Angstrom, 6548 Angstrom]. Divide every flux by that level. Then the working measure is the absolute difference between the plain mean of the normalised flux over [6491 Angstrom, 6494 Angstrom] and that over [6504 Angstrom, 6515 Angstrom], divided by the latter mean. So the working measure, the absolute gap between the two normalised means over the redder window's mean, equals 0.07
